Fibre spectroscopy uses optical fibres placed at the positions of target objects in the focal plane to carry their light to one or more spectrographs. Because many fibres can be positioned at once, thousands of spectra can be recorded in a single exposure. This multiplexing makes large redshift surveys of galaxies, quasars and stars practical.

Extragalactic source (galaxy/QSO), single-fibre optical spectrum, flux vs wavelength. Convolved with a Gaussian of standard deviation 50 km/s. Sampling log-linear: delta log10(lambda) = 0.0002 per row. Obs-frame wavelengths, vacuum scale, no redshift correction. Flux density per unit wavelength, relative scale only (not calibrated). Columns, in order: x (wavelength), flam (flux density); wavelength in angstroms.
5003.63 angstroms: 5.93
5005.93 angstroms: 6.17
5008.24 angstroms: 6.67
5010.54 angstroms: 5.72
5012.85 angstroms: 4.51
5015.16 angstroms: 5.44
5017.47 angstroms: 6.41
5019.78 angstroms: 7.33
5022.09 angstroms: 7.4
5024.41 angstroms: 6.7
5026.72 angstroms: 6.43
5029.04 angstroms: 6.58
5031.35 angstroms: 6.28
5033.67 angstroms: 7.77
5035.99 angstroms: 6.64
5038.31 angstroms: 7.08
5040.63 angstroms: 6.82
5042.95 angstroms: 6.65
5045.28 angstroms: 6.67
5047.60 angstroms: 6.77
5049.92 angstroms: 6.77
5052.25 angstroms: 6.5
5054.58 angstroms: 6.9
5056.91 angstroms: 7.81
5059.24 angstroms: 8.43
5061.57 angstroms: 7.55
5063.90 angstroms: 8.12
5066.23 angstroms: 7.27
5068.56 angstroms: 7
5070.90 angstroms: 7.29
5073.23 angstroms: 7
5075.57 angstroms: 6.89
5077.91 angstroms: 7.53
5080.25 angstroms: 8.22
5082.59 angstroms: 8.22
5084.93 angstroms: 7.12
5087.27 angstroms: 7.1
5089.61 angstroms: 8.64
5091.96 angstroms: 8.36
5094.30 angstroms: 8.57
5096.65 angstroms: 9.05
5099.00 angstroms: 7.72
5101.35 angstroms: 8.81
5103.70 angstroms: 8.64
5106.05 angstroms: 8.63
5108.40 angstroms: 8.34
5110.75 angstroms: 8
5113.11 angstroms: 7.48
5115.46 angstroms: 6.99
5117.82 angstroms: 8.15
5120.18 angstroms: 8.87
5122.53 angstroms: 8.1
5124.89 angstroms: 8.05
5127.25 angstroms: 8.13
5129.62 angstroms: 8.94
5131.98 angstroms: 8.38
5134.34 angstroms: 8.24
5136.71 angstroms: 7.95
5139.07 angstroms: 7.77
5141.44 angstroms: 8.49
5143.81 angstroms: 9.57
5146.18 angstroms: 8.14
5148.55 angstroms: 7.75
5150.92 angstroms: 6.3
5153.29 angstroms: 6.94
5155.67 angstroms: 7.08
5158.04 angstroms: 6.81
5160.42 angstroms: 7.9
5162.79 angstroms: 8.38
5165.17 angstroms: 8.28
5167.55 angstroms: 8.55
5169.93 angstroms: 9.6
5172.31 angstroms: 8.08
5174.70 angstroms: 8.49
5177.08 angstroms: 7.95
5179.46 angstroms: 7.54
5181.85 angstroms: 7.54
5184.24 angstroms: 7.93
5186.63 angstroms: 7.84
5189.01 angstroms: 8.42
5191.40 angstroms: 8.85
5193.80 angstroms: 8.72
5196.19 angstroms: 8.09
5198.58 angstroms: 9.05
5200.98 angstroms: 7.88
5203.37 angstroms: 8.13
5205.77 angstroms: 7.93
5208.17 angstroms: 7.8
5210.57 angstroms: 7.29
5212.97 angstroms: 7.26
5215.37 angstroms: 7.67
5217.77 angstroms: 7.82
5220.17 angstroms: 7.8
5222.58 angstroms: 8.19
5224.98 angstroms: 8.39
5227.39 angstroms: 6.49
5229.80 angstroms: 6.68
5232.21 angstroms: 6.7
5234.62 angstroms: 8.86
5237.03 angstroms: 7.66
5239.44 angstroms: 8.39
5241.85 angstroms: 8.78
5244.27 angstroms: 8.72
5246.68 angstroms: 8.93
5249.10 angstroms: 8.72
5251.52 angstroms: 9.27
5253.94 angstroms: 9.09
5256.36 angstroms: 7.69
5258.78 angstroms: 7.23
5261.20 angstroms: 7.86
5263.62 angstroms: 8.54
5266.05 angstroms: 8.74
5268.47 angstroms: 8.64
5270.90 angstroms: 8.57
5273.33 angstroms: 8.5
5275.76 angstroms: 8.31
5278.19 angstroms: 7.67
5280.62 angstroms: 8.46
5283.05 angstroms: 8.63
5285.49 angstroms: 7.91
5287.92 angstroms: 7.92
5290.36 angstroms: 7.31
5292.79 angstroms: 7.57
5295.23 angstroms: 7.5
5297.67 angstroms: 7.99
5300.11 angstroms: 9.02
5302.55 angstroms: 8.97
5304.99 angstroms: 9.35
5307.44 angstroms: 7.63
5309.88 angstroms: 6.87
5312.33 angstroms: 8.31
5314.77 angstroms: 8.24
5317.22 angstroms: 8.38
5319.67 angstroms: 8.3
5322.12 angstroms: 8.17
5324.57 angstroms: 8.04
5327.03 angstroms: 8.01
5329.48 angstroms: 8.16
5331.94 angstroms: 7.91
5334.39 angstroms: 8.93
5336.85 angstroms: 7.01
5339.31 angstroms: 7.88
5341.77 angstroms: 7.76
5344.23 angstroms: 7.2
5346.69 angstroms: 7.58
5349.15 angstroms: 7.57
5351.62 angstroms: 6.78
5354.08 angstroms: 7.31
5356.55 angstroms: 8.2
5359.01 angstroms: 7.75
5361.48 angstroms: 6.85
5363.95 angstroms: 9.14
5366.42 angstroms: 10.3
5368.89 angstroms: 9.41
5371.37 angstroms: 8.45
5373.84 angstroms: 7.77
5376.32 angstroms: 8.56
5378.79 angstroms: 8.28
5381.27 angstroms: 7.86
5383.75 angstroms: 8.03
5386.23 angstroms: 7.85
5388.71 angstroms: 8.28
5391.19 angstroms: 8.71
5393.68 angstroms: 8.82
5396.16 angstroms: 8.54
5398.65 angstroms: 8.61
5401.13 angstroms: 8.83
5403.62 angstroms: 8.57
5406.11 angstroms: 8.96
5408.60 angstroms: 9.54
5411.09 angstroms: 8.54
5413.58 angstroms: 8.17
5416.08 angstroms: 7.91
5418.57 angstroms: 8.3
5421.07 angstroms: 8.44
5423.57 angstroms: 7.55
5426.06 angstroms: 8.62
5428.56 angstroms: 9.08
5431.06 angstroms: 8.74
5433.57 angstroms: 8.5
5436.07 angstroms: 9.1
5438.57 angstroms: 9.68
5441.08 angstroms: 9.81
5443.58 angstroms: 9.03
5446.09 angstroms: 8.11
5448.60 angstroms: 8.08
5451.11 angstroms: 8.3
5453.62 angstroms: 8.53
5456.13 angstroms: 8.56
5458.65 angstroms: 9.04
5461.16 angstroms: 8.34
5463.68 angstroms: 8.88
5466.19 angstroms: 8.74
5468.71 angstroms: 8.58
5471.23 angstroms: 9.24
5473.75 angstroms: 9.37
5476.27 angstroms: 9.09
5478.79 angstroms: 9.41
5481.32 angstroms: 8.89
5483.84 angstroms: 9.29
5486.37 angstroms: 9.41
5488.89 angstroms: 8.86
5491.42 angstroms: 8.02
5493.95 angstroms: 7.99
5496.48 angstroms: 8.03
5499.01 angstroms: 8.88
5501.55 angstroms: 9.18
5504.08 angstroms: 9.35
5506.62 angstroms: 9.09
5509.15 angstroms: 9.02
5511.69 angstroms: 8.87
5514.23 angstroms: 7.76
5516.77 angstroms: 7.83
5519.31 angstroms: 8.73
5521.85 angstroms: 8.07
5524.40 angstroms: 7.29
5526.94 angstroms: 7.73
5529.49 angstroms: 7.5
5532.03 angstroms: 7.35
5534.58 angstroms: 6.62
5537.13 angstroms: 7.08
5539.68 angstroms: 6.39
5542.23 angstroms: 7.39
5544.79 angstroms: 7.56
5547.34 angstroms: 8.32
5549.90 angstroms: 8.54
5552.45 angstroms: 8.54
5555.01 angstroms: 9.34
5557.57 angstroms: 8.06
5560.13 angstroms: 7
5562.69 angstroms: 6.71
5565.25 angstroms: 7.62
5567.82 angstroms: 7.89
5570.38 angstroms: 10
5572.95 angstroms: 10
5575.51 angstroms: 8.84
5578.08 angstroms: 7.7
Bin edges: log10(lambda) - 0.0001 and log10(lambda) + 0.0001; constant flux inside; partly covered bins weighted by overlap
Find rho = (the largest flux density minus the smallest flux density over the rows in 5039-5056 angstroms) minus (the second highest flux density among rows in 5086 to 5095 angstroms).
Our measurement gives -8.17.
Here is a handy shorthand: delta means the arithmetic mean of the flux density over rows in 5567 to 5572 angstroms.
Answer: 8.9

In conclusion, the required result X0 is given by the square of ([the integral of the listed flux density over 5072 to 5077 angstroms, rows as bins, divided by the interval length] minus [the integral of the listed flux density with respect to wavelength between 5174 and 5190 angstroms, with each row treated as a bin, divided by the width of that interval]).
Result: 0.9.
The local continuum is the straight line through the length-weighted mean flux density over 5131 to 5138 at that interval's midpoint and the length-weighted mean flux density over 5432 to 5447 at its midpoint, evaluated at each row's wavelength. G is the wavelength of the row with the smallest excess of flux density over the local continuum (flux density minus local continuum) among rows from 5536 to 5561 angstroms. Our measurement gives 5539.68 angstroms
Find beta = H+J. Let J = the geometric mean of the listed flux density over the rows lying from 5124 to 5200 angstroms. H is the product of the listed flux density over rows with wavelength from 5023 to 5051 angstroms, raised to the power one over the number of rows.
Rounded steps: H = 6.8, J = 8.09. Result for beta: 14.8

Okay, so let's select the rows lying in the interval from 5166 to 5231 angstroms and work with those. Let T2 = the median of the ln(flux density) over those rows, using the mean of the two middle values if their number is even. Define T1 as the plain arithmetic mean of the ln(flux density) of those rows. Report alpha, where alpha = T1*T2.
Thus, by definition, 4.30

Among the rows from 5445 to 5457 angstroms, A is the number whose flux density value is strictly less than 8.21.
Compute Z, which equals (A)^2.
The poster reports 4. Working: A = 2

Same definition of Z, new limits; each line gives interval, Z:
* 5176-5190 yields 25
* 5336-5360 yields 100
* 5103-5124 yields 25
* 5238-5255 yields 0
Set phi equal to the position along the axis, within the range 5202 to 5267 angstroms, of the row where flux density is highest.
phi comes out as 5251.52 angstroms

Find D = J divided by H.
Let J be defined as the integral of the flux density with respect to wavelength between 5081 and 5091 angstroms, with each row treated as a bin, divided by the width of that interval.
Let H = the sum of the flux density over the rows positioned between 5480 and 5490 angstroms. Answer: 0.214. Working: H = 36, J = 7.8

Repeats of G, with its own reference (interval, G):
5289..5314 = 5309.88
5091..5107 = 5099.00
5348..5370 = 5351.62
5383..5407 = 5386.23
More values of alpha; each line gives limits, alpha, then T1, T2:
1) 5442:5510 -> 4.74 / 2.17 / 2.18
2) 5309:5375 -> 4.32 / 2.08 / 2.08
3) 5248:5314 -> 4.46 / 2.10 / 2.12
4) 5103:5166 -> 4.35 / 2.08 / 2.10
